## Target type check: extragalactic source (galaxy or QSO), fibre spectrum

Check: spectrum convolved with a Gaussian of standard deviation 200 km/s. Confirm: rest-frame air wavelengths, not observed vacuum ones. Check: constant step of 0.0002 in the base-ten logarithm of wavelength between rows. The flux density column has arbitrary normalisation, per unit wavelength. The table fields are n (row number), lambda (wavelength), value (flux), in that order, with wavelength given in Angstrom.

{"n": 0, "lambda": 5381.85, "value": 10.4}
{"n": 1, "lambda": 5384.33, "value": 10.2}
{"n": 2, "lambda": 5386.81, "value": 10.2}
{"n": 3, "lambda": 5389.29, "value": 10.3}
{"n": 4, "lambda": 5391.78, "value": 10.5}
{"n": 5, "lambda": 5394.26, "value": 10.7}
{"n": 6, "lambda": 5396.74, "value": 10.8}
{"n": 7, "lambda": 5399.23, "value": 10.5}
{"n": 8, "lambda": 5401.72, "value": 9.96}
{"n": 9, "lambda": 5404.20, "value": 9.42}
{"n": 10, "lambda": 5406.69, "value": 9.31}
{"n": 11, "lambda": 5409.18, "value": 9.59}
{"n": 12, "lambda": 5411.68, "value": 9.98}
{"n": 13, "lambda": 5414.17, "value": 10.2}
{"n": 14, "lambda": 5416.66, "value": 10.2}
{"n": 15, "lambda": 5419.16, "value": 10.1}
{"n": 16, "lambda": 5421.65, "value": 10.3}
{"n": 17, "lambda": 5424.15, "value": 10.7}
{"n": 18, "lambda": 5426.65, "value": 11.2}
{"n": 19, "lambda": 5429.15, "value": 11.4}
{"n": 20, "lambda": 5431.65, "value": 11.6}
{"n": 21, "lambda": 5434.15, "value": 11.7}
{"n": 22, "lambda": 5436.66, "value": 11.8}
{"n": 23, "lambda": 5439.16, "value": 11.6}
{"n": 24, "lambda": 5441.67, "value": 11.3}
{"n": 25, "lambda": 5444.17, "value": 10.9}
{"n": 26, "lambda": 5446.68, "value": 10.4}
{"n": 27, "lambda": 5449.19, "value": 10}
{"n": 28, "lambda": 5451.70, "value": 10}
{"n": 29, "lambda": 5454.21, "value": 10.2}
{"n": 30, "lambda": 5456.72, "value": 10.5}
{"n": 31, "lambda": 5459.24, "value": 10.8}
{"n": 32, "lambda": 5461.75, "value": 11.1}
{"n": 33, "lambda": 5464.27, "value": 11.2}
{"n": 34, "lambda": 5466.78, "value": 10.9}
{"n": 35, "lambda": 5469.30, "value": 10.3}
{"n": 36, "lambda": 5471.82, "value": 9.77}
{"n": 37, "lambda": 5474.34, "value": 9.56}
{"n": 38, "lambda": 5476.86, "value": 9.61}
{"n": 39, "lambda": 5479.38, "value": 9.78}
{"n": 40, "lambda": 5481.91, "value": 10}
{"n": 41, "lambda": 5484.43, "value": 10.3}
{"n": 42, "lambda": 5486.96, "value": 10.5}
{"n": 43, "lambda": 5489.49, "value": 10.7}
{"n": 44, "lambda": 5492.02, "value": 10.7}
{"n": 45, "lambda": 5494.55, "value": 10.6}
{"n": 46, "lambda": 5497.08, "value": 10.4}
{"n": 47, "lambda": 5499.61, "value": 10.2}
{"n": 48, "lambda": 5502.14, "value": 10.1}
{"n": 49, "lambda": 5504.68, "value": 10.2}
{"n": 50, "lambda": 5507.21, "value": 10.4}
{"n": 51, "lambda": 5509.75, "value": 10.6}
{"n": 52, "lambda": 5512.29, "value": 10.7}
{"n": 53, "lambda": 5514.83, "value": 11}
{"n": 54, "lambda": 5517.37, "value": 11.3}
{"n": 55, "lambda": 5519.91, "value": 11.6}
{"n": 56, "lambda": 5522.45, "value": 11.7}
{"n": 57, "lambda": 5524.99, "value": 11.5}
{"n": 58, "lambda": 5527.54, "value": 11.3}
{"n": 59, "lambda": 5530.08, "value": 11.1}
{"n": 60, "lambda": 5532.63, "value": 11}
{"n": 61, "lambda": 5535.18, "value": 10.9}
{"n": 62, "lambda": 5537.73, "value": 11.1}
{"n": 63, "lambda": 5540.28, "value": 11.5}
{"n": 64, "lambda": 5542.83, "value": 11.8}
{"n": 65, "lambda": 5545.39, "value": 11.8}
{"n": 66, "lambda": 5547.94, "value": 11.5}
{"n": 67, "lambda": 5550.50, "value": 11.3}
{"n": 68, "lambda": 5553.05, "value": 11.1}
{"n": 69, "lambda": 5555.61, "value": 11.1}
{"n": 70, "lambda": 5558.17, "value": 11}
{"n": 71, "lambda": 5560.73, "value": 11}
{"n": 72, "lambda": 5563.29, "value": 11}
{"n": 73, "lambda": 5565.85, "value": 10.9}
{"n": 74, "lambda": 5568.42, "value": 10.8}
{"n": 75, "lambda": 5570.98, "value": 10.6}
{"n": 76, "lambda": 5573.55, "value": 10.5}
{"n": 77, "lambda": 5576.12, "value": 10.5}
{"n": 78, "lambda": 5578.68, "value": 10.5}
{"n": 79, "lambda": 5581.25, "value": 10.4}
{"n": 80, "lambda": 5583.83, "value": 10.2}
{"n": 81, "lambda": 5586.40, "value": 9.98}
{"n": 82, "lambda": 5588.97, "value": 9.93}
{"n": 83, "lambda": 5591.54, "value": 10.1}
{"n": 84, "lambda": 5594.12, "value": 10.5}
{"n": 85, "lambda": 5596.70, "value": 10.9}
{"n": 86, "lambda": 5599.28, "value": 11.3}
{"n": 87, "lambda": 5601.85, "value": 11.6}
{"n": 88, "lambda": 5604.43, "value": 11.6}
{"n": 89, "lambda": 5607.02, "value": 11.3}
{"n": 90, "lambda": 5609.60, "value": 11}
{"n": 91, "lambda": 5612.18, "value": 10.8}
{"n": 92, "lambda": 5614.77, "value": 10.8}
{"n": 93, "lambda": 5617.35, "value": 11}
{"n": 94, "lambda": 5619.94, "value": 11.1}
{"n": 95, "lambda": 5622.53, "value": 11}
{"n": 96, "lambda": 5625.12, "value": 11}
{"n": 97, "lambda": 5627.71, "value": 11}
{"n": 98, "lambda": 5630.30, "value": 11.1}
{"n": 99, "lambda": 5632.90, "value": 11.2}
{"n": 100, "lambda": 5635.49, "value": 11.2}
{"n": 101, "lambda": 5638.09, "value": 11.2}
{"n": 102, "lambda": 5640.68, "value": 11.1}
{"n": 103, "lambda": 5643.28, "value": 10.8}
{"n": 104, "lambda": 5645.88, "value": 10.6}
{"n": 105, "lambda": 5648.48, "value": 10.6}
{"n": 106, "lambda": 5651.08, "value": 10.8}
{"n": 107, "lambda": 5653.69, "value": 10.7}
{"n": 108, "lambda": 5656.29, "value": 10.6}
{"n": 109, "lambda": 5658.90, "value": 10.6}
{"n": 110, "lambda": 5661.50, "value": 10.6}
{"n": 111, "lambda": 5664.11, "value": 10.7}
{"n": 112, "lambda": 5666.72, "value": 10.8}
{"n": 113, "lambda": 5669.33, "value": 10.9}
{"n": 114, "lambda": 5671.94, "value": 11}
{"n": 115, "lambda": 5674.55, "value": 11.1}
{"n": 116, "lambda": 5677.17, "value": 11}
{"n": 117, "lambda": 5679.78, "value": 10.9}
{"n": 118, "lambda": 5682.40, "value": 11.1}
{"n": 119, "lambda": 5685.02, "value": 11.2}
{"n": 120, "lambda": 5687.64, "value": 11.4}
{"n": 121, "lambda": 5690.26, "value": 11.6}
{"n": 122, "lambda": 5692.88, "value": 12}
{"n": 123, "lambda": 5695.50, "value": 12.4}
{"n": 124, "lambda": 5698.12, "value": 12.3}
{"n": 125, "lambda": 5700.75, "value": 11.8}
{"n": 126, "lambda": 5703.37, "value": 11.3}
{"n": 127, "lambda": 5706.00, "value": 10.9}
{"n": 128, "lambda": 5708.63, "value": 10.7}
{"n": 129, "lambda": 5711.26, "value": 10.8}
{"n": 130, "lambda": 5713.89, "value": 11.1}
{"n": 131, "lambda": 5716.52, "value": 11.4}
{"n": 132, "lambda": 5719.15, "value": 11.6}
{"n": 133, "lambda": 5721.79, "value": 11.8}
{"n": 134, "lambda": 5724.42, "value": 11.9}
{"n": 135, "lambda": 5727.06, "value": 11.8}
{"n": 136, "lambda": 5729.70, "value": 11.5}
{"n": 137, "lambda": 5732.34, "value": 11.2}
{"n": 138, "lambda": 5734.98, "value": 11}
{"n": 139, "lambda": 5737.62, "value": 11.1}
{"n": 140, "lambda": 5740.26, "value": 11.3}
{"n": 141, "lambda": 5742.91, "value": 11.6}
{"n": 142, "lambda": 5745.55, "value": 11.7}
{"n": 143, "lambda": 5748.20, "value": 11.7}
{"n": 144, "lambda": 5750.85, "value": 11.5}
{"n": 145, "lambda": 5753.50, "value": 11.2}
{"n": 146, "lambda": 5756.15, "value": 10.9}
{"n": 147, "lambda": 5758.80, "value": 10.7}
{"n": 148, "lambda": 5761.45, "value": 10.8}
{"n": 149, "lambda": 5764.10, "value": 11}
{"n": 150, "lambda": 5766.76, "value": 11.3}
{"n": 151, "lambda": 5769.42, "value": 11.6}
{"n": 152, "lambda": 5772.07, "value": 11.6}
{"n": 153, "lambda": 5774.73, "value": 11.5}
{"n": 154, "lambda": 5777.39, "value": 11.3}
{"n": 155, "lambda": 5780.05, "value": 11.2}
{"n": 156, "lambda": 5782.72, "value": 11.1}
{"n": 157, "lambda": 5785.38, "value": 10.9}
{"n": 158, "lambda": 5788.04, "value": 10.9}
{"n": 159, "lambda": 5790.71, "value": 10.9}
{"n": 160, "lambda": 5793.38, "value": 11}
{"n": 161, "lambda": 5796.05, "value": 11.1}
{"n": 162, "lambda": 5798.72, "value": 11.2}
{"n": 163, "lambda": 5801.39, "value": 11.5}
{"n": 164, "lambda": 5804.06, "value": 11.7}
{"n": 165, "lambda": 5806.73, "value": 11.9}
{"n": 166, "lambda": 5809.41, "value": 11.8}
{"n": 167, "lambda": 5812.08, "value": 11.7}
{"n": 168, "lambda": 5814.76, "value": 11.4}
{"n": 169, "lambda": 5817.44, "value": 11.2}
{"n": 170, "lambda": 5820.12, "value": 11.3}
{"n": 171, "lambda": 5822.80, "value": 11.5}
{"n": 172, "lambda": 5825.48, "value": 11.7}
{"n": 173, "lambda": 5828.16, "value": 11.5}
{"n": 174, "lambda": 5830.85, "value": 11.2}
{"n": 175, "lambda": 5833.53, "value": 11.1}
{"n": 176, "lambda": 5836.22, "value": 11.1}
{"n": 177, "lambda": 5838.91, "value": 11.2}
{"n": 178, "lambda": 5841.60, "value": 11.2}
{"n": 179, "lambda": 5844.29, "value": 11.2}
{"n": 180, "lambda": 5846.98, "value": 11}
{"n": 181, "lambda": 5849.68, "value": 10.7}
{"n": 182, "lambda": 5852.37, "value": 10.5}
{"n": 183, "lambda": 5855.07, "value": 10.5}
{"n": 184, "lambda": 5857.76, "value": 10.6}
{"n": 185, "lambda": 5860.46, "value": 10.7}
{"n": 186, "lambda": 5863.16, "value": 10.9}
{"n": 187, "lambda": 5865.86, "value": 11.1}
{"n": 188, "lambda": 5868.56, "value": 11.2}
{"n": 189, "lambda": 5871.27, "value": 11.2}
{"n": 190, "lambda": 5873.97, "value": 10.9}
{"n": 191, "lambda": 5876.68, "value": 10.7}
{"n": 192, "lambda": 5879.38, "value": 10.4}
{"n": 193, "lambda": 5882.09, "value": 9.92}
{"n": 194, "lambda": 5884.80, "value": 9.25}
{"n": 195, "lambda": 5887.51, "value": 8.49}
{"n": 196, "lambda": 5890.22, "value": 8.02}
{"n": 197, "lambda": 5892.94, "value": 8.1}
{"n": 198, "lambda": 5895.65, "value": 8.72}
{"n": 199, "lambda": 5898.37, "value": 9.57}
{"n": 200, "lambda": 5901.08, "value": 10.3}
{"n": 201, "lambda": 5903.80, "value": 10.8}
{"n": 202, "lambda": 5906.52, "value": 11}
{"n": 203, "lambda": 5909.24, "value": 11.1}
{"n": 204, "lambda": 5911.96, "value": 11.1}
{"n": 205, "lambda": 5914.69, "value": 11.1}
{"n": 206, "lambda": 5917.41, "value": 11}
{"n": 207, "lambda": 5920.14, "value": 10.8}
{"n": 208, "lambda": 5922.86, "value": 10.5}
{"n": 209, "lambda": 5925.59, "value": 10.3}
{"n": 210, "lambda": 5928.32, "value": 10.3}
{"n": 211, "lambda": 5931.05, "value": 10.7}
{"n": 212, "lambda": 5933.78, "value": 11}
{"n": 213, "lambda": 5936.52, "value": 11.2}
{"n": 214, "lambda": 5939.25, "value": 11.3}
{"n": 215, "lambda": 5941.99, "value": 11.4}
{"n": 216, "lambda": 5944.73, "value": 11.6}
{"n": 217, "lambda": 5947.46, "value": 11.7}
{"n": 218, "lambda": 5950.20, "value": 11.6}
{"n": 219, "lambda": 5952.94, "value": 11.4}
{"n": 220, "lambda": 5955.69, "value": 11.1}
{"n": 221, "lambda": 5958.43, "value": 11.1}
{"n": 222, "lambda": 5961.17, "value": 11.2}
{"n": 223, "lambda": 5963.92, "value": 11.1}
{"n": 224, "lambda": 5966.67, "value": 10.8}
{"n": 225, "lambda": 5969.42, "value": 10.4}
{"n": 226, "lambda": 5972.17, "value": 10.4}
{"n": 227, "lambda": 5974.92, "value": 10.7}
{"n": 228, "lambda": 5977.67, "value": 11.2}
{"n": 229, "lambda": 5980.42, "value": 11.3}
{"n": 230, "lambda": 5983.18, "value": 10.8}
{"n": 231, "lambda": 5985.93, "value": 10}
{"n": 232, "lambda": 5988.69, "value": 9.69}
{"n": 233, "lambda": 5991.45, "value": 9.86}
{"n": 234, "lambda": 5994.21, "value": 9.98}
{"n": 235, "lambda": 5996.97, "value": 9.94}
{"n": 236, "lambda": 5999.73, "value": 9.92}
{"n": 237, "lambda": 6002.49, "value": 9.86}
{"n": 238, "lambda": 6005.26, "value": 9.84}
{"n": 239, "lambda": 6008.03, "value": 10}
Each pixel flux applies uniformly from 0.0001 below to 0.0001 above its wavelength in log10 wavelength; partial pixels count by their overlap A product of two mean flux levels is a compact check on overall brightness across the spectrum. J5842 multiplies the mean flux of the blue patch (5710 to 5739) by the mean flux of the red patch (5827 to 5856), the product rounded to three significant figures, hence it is 125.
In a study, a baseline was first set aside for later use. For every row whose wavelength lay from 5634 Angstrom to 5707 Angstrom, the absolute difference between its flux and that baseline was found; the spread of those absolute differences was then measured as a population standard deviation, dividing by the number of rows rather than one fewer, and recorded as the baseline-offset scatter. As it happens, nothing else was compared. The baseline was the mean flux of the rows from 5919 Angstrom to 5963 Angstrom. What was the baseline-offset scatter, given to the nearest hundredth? 0.33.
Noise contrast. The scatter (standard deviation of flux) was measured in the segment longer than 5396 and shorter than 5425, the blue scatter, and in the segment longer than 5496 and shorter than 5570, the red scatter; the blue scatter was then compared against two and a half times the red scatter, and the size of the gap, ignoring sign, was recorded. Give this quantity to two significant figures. 0.71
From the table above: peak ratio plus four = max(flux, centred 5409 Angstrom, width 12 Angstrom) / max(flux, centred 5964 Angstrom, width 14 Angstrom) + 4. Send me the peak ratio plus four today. 4.91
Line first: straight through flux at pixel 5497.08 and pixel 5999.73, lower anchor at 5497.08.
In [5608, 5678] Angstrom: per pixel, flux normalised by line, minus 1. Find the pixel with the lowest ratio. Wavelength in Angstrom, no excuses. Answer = 5645.88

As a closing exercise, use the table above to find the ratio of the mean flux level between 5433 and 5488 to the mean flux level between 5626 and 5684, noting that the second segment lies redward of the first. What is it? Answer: 0.97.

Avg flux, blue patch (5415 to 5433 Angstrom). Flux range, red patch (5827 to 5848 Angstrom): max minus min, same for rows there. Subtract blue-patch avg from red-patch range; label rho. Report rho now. -10.3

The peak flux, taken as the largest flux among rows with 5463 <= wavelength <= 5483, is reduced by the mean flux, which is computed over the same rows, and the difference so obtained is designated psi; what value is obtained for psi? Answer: 1.1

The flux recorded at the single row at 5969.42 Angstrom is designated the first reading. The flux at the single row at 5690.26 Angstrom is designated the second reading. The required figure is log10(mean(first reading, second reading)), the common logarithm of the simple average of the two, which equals 1.04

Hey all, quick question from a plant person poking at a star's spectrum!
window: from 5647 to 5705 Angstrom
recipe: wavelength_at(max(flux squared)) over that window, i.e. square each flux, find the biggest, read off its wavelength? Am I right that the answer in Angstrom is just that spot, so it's 5695.50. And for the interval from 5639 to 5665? 5640.68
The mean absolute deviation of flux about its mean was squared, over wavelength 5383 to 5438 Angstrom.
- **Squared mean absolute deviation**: 0.30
